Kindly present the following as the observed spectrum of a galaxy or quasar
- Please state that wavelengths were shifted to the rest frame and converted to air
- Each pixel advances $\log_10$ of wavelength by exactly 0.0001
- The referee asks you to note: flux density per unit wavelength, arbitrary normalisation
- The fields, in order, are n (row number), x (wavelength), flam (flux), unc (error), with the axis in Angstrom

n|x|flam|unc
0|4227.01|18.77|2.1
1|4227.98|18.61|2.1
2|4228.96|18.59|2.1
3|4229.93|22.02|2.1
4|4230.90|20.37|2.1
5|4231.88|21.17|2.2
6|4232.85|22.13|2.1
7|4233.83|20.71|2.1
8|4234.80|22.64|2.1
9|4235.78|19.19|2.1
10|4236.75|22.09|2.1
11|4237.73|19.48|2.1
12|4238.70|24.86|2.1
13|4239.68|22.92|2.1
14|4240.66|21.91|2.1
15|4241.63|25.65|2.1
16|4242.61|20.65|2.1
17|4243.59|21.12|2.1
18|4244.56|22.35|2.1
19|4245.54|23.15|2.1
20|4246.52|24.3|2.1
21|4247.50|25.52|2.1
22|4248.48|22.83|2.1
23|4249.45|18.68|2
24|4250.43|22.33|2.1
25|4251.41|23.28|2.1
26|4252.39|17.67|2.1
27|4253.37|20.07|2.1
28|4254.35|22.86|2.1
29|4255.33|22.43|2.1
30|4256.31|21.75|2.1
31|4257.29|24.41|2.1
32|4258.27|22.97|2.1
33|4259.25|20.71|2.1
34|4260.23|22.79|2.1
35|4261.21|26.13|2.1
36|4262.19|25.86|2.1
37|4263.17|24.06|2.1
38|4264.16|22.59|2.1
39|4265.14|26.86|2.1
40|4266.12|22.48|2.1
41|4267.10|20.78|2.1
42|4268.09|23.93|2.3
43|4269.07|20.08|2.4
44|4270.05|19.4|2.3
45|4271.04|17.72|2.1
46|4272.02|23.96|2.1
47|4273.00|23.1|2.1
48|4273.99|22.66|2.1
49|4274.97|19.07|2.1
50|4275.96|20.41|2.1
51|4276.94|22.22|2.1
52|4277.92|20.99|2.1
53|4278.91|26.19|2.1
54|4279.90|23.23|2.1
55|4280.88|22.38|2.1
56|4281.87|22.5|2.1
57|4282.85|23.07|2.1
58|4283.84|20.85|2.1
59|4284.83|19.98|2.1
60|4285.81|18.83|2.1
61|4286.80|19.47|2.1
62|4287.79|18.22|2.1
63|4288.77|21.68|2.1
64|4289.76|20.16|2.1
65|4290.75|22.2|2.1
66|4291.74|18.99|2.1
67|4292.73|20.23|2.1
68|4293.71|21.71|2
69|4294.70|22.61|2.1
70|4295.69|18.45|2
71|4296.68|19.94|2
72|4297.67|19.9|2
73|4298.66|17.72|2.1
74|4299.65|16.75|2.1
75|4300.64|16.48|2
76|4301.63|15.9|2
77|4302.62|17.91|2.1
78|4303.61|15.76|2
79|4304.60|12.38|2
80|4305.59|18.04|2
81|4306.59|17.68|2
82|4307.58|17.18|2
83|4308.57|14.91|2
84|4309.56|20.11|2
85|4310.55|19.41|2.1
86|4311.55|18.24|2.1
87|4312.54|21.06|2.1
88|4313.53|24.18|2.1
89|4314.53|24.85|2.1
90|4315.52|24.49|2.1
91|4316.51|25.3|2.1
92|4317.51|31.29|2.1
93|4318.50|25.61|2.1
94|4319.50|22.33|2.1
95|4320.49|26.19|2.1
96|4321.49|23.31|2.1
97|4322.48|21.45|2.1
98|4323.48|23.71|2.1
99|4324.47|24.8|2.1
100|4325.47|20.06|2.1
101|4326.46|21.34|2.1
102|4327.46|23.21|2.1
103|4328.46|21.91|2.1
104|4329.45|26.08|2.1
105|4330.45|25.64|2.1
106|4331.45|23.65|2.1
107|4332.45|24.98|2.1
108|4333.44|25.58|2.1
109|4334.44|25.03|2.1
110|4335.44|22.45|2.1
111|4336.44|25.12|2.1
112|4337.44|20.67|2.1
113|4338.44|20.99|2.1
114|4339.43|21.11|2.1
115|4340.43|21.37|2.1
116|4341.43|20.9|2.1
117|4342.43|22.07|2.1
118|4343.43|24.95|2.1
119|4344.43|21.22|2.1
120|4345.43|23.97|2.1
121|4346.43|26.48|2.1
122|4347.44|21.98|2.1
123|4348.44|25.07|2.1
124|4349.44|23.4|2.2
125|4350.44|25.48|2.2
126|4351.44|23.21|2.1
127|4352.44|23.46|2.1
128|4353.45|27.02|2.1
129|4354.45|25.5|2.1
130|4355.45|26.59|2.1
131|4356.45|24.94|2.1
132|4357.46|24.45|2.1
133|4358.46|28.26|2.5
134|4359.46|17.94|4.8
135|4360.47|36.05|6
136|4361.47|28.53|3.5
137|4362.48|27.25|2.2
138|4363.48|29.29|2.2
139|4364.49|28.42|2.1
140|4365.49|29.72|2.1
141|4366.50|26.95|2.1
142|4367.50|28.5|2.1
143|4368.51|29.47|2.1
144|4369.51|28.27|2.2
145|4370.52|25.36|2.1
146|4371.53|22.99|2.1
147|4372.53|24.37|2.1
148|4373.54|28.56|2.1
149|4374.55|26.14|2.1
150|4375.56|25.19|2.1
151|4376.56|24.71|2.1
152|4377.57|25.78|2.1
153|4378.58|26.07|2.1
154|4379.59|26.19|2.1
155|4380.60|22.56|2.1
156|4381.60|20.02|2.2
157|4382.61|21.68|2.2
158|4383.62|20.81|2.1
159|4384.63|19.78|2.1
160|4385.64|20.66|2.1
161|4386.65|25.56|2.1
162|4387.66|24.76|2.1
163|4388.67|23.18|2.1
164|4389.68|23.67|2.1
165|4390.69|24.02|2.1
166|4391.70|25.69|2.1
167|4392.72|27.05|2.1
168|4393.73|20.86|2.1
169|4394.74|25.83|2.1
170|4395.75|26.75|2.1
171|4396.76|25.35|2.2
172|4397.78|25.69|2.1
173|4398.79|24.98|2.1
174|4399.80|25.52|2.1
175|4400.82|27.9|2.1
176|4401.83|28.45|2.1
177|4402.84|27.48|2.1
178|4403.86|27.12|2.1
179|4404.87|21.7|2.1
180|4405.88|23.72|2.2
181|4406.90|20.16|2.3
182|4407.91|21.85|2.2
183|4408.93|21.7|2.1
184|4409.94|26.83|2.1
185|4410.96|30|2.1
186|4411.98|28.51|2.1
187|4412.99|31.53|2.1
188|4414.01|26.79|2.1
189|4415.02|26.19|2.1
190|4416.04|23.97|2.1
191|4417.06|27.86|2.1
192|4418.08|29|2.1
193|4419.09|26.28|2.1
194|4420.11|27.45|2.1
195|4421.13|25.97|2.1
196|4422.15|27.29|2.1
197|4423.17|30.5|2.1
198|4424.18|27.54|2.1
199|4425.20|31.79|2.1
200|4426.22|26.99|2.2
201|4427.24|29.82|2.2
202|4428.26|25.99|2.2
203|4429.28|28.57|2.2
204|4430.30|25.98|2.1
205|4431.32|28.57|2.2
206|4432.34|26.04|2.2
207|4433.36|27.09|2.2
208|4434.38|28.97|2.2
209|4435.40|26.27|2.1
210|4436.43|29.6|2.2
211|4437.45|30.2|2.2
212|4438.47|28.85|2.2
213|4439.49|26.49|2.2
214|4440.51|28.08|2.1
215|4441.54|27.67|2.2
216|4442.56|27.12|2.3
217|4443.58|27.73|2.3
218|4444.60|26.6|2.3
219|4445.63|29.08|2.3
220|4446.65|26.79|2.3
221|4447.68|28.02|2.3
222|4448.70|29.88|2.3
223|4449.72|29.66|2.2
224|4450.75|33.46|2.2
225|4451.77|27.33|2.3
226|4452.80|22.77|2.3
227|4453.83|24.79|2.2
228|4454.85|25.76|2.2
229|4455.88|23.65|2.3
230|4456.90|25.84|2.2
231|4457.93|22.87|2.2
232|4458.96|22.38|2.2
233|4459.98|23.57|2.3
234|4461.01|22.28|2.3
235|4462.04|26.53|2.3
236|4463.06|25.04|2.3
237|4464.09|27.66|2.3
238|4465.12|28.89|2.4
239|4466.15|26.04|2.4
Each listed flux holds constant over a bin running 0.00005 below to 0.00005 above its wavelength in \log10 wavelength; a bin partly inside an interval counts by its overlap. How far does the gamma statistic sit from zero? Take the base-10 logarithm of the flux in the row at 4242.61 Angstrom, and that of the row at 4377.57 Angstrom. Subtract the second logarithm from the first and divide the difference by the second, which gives -0.07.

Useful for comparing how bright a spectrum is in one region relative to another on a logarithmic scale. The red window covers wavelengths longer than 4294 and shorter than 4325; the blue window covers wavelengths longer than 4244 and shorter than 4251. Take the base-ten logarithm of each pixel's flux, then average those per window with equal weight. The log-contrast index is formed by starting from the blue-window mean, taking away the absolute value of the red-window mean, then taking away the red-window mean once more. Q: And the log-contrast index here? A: -1.25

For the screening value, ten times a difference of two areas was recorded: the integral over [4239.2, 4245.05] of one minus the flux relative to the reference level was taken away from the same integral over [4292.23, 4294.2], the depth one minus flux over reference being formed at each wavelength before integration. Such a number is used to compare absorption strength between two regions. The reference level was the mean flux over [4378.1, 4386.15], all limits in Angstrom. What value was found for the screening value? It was 2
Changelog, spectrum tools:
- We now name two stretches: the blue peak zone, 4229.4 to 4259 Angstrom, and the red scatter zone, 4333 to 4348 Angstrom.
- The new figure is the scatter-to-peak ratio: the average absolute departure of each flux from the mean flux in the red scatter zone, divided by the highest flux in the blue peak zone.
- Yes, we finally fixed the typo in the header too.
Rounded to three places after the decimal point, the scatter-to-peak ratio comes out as 0.071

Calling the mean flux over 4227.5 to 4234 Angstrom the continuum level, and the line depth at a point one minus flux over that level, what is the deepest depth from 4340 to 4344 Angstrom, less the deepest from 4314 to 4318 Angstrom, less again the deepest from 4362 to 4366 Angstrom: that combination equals 0.50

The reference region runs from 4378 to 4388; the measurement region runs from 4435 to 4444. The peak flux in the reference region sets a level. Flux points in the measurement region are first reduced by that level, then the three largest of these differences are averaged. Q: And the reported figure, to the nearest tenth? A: 3.4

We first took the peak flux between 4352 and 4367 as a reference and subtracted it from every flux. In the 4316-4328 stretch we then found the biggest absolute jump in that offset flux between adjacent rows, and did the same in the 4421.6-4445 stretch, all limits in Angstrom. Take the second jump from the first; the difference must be 1.2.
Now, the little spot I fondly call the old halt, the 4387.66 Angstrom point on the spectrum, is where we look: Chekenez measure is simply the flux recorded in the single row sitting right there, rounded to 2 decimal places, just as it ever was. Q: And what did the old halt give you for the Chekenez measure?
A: 24.76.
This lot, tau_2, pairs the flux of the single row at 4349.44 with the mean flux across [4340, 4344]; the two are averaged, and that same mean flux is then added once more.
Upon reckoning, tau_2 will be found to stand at 45.2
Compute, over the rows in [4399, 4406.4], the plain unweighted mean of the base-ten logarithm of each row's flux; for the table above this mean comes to 1.41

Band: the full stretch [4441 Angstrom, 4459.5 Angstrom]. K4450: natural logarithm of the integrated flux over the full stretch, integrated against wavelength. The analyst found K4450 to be 6.20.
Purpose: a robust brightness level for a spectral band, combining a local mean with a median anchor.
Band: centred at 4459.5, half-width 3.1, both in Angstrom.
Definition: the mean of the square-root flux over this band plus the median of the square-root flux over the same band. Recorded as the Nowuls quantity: 9.7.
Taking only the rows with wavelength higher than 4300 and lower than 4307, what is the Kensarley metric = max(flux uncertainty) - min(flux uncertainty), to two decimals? 0.10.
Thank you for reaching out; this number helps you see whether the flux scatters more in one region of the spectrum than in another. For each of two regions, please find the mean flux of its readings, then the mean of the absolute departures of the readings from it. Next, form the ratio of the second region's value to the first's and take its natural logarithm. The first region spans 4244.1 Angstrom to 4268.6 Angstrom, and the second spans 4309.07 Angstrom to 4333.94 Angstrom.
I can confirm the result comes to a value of 0.32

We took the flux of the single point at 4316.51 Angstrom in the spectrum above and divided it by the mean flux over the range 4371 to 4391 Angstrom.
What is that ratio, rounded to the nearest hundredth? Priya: 1.06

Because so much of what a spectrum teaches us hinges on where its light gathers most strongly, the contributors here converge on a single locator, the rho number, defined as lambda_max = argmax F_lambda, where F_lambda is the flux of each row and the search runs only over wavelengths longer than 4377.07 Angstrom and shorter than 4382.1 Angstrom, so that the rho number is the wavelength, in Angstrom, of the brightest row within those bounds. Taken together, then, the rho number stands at 4379.59 Angstrom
